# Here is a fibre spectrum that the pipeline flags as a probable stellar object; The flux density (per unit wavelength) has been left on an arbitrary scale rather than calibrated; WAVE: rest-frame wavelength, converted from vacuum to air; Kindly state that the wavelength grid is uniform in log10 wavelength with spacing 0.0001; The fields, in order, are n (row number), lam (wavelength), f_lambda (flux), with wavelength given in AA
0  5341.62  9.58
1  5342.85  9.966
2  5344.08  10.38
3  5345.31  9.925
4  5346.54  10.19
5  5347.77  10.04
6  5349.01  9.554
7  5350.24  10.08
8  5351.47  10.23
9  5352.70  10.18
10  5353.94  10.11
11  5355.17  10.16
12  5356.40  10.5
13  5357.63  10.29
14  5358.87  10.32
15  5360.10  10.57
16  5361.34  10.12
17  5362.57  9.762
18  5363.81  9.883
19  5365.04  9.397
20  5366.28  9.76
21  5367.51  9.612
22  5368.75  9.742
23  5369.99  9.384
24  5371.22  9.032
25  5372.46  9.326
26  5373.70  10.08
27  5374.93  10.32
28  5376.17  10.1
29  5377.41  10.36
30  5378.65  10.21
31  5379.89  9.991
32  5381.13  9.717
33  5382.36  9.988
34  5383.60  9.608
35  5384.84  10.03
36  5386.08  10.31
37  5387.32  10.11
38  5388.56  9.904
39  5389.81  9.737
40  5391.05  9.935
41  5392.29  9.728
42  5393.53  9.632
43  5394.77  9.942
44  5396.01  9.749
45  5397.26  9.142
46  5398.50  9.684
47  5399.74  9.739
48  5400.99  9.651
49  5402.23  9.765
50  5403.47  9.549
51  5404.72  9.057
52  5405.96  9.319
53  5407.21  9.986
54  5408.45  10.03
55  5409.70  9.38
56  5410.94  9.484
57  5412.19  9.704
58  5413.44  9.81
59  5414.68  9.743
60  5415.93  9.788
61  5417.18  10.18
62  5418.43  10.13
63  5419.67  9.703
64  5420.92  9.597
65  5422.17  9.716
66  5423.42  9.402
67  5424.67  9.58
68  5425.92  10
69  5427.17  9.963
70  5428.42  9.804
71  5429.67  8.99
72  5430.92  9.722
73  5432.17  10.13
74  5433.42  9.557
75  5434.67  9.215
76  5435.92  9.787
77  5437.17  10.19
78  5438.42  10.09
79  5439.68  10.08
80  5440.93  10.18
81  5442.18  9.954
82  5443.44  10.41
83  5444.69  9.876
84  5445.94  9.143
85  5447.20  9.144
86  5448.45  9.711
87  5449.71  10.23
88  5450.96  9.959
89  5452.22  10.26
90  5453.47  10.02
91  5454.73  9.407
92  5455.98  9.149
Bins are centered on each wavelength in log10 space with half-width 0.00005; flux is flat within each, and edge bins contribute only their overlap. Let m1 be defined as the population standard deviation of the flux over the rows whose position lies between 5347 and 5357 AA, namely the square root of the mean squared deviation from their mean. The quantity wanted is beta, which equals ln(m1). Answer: -1.40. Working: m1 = 0.247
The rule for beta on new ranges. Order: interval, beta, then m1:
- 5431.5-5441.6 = -1.10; 0.332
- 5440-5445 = -1.57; 0.209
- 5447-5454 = -0.97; 0.379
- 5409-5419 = -1.35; 0.259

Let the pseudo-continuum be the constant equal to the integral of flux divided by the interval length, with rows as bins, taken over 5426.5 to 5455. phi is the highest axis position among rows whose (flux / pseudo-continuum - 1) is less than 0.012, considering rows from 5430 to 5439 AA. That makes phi 5435.92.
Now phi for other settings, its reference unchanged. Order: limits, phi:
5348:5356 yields 5349.01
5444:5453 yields 5448.45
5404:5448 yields 5447.20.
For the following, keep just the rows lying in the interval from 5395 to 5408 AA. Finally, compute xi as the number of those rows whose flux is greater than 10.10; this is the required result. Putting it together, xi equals 0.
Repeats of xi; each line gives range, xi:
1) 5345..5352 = 2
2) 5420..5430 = 0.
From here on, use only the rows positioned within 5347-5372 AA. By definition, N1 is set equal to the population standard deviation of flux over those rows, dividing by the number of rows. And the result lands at 0.390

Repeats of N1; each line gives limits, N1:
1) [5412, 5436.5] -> 0.288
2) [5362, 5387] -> 0.356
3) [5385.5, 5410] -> 0.308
